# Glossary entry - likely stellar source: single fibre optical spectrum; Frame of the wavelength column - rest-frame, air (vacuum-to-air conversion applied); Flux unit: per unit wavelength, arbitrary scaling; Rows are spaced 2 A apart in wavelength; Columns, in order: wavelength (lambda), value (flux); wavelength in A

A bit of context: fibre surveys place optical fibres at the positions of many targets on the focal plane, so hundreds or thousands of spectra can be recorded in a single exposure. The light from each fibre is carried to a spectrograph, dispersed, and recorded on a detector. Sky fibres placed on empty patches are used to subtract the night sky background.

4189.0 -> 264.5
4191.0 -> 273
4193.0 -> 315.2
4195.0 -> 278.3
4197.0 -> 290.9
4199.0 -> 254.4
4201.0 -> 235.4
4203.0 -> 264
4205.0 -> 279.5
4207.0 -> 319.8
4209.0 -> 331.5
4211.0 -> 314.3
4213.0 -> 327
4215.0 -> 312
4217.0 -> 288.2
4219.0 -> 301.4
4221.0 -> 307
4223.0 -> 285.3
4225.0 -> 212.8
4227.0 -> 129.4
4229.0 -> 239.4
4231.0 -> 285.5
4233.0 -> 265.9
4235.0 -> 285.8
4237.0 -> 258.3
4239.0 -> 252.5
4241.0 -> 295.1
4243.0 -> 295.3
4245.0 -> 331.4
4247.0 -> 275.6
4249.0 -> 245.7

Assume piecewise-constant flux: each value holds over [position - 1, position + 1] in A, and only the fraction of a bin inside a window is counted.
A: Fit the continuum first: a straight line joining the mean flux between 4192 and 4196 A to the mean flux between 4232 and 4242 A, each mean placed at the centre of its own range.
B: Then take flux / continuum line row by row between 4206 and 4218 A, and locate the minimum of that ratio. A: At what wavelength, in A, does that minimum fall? 4217.0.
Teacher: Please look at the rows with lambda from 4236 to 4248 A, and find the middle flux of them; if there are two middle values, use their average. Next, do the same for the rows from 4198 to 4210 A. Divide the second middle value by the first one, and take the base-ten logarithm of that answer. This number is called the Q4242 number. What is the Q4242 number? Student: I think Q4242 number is -0.021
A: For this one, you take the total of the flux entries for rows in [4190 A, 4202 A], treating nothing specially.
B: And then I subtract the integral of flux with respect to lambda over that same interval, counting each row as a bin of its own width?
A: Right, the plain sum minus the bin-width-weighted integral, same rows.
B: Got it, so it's -1647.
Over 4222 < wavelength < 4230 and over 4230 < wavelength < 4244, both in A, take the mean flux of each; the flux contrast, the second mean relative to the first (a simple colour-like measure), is 1.28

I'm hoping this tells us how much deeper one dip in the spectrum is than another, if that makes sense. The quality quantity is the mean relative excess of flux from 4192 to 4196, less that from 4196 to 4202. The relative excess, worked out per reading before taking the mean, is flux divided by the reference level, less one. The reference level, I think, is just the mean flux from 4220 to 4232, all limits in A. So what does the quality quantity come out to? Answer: 0.15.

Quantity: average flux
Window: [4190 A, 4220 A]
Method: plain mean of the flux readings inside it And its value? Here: 292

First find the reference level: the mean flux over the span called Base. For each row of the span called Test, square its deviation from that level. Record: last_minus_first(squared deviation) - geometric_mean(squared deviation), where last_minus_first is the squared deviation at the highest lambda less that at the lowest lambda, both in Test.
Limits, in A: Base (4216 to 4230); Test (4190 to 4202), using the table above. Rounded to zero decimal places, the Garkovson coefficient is -553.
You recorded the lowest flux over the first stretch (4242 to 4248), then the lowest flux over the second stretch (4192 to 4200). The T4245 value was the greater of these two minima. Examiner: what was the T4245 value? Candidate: 276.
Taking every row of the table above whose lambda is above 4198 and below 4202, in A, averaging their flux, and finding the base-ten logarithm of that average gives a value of 2.39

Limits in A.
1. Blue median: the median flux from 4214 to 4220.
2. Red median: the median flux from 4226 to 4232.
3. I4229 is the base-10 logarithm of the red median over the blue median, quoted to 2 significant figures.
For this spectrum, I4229 -0.10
